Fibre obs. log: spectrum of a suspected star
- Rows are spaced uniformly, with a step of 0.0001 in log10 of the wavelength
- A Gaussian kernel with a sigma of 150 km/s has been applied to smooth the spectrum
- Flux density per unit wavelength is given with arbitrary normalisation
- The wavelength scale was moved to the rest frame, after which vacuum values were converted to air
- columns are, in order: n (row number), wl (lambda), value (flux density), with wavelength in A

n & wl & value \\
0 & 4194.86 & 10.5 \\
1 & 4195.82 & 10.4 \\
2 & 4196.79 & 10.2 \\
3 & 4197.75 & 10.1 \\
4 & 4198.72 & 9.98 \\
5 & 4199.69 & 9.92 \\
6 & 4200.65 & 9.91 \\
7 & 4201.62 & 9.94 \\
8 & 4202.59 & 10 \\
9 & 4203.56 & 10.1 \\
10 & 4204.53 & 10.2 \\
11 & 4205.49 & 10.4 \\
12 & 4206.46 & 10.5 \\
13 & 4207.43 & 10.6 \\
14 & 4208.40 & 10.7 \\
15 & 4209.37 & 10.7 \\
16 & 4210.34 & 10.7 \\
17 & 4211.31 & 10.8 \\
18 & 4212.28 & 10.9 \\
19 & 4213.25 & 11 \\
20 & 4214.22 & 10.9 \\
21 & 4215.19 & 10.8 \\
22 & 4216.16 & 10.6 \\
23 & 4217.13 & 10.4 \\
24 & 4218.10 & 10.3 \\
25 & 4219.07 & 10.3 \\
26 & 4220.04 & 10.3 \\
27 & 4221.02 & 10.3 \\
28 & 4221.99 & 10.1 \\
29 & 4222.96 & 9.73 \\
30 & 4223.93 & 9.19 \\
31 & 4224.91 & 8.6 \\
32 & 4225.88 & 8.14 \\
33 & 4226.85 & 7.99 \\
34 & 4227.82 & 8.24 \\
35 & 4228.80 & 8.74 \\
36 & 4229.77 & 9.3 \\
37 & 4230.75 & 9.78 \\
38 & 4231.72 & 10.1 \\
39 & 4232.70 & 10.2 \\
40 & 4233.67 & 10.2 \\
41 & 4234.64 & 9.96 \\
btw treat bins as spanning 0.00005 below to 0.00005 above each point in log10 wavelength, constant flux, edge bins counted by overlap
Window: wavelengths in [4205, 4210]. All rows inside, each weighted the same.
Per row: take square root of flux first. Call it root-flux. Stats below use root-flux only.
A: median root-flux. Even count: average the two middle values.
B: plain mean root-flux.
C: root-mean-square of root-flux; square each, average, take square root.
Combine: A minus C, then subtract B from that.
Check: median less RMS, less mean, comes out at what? -3.25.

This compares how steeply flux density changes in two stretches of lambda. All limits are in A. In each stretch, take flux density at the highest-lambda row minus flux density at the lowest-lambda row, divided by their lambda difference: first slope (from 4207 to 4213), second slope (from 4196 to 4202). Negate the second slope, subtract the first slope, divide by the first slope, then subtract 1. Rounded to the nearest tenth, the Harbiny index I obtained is -1.1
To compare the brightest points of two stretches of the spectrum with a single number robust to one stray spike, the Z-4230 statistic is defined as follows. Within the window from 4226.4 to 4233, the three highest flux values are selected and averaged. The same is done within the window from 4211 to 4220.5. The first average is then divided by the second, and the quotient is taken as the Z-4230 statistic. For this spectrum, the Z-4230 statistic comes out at 0.92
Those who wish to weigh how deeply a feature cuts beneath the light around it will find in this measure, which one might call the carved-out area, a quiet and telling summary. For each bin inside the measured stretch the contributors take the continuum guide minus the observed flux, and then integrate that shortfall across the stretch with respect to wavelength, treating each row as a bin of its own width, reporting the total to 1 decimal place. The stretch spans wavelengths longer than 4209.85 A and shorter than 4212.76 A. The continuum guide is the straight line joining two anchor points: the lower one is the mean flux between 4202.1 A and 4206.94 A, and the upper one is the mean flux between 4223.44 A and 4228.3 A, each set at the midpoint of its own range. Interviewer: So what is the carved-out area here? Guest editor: -3.3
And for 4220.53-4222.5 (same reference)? -2.7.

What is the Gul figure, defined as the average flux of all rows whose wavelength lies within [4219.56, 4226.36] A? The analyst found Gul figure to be 9.5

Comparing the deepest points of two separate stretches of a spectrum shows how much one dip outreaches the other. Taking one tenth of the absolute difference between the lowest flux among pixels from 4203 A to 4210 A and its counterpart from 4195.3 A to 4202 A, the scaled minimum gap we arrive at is 0.02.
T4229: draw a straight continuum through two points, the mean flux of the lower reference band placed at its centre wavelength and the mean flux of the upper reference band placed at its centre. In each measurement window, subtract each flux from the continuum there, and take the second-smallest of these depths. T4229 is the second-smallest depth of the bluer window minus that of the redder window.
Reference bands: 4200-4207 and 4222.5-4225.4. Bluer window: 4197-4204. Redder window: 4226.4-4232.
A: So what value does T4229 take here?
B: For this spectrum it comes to 1.1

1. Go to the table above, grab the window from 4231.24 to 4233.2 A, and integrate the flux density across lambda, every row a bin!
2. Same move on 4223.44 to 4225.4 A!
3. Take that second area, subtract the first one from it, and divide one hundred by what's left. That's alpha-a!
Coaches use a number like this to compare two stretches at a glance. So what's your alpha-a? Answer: -40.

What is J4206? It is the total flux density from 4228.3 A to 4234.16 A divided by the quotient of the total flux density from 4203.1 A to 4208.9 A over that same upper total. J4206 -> 54.4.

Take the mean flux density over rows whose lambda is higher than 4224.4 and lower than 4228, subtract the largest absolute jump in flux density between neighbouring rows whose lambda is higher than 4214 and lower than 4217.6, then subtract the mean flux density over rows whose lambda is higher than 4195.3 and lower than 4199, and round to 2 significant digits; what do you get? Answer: -2.1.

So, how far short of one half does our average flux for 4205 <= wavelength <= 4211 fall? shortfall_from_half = -10.1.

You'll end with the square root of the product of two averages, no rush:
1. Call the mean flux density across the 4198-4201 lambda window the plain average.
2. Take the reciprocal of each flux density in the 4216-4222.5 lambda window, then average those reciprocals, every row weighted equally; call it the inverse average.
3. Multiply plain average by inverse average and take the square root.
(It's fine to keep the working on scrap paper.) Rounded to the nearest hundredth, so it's 0.98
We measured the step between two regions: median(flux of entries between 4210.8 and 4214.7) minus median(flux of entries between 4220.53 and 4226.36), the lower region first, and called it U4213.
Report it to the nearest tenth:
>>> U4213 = 1.4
